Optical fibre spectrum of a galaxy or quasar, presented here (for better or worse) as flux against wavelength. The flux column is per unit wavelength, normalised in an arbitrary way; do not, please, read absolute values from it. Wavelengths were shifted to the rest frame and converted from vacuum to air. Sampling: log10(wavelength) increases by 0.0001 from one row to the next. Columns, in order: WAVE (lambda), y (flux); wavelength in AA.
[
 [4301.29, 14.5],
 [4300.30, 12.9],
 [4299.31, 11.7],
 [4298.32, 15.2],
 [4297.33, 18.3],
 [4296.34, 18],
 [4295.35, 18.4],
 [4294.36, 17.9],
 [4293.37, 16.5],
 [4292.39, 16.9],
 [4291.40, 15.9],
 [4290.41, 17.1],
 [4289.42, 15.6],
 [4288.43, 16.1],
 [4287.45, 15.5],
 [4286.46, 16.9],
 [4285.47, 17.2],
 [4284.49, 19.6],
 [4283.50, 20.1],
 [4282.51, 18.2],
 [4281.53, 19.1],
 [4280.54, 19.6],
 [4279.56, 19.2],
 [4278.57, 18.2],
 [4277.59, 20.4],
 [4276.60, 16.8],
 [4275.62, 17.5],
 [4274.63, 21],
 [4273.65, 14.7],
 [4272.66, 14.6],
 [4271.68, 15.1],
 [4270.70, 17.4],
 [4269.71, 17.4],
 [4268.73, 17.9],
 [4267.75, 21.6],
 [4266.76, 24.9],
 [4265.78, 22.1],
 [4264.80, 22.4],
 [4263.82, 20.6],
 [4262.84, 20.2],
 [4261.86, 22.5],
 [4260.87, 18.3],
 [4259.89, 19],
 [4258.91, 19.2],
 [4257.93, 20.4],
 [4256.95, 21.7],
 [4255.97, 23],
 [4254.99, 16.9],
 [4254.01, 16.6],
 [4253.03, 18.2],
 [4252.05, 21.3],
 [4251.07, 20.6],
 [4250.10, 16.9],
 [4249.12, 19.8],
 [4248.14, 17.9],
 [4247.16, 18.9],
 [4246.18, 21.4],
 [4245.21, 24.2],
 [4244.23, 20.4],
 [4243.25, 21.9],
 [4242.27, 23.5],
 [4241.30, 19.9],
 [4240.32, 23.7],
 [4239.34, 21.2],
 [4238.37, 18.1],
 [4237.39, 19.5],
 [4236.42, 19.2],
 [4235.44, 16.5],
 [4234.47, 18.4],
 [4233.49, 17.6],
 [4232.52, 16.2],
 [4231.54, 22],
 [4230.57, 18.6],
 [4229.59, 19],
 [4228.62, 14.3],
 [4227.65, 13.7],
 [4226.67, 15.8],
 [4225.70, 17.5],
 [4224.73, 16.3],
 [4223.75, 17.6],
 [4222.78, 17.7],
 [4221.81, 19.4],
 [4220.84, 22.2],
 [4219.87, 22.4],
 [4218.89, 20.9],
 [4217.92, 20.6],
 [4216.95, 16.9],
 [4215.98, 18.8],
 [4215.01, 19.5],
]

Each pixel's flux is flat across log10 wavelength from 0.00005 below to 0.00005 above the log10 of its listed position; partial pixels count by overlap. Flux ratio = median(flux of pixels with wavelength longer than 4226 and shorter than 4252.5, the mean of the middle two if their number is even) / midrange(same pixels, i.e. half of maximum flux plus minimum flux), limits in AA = 1.01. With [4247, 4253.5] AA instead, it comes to 0.99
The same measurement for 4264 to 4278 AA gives 0.90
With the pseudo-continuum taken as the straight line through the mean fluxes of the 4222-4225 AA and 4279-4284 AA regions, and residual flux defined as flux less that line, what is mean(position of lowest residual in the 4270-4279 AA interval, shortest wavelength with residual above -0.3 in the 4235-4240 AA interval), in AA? 4254.5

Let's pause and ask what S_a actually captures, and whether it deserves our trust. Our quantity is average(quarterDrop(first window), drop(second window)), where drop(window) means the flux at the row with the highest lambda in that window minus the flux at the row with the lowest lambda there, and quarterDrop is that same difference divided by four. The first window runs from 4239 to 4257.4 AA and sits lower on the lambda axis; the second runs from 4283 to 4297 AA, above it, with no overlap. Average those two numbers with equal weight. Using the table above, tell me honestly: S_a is -1.0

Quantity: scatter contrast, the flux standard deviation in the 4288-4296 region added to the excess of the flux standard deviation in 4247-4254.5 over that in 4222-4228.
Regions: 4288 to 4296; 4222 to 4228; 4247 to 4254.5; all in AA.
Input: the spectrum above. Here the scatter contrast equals 1.1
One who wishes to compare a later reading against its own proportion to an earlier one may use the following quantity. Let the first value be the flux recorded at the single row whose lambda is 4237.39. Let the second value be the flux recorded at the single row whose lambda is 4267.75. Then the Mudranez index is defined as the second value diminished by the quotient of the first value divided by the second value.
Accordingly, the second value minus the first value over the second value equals 21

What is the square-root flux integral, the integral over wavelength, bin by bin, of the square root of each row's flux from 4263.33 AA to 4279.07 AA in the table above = 68.2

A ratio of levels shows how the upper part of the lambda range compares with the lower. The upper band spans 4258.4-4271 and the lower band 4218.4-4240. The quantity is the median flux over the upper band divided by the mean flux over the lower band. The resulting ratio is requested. 1.10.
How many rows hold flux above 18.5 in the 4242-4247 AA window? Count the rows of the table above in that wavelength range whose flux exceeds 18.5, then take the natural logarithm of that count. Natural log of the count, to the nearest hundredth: 1.61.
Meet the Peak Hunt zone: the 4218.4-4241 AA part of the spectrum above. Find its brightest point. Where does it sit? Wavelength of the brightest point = 4240.32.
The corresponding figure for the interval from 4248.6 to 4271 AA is 4266.76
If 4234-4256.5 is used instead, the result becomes 4245.21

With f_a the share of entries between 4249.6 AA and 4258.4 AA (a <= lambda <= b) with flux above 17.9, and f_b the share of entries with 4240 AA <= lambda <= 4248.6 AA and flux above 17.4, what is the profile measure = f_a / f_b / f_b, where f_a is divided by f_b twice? 0.67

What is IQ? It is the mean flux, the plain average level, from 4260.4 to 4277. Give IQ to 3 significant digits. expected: 19.1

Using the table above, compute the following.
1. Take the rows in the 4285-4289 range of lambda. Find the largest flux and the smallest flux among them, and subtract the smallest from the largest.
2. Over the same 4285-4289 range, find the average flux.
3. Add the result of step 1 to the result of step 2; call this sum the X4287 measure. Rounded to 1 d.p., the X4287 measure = 18.1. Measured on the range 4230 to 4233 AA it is 24.7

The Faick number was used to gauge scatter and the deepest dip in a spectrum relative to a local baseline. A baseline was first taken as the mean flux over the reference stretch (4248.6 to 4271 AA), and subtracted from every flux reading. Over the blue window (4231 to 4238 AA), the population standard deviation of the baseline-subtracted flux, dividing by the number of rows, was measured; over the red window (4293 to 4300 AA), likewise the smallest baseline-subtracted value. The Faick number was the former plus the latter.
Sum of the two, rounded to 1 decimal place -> -6.4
